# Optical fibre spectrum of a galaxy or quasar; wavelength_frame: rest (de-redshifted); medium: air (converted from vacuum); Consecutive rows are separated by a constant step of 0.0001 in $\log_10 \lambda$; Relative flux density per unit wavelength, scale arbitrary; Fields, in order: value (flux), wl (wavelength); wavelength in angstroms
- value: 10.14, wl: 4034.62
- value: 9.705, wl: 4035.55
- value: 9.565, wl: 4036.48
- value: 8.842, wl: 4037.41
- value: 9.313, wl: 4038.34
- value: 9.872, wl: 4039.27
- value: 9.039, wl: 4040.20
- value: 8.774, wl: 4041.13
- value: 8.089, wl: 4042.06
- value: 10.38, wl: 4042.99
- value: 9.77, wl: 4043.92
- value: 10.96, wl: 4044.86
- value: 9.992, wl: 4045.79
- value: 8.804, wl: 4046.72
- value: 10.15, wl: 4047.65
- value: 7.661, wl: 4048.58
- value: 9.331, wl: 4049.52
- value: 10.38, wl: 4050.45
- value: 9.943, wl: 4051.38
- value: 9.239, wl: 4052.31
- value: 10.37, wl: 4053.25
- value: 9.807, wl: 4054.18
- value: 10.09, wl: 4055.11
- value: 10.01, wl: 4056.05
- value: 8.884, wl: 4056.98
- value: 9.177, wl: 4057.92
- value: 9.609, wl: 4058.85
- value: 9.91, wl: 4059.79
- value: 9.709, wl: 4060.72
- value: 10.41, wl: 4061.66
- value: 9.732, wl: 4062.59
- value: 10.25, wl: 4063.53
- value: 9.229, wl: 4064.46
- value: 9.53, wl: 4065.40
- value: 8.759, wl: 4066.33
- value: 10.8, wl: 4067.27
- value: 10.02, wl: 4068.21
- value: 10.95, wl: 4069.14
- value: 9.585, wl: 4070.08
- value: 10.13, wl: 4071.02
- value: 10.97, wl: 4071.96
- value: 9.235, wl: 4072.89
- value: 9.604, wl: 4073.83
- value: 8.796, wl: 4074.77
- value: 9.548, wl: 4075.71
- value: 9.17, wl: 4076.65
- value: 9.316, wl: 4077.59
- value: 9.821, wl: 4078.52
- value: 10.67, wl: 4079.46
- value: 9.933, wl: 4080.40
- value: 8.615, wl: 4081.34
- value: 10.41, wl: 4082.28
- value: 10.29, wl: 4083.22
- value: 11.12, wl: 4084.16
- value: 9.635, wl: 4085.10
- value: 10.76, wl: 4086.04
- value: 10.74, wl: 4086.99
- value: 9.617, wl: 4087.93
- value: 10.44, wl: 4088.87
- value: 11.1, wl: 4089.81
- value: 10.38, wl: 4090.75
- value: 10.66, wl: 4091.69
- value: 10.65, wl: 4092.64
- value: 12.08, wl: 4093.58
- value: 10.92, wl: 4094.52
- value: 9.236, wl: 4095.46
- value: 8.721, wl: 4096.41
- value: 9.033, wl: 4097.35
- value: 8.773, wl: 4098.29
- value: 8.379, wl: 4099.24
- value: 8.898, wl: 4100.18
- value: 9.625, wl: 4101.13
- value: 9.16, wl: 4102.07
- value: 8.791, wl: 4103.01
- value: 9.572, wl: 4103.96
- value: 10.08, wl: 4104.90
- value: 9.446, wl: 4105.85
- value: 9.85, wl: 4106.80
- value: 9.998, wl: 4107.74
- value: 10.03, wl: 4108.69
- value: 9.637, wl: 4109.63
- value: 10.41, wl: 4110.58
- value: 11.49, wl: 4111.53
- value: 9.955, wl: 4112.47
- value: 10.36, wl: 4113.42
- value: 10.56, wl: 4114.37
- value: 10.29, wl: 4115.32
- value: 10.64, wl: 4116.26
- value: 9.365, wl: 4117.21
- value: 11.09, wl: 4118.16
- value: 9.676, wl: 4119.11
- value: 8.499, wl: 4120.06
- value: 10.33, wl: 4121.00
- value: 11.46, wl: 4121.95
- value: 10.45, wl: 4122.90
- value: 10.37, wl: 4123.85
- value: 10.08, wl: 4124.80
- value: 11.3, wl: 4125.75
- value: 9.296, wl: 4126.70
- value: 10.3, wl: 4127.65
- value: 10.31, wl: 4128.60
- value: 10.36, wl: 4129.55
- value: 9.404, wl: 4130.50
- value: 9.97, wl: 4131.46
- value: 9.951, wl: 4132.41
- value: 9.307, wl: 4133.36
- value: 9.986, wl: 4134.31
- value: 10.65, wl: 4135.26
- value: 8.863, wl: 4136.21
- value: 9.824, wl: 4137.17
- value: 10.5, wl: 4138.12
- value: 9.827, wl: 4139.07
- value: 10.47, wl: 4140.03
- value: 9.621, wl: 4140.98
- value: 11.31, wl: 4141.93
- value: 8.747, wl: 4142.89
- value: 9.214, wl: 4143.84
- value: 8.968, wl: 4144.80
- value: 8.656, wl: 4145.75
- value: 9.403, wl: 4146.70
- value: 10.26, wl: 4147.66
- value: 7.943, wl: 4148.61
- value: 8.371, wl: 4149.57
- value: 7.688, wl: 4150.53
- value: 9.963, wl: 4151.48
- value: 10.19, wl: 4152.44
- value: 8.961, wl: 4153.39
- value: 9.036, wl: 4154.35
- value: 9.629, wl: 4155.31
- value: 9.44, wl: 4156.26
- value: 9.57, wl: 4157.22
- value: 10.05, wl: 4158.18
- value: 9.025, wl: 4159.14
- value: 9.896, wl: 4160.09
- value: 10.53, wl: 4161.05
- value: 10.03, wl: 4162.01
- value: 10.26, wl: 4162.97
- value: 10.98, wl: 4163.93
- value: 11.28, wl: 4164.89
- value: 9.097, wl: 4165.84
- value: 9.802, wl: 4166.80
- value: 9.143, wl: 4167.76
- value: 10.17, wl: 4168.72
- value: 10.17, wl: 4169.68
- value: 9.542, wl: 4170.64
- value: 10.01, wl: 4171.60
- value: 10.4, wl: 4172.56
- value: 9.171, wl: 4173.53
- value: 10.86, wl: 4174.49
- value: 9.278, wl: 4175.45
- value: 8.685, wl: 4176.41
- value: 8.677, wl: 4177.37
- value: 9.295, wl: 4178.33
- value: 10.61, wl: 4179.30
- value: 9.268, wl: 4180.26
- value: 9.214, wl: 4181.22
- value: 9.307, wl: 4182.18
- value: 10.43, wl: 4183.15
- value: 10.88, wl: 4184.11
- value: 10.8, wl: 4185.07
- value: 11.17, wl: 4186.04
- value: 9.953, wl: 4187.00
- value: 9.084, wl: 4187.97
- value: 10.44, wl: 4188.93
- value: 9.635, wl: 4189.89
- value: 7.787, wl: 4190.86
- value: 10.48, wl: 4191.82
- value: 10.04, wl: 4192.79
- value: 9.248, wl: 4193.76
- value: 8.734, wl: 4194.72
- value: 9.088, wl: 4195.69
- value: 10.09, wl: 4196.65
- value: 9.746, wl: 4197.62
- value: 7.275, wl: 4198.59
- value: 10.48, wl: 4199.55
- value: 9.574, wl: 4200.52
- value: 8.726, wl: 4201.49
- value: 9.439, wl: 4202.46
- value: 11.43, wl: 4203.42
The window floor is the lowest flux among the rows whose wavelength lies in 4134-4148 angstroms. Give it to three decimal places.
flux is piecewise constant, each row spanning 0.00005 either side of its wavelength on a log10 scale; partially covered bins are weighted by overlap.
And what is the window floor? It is 8.656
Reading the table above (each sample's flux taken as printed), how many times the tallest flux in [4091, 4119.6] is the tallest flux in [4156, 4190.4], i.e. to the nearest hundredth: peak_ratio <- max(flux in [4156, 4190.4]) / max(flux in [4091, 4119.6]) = 0.93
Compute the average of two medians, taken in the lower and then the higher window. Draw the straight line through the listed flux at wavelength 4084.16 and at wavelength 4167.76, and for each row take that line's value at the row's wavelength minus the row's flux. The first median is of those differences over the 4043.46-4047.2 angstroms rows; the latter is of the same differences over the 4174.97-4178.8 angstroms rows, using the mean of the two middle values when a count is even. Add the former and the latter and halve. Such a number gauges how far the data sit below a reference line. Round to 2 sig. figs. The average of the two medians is 1.1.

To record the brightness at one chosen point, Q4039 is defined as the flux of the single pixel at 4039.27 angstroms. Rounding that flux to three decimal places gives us 9.872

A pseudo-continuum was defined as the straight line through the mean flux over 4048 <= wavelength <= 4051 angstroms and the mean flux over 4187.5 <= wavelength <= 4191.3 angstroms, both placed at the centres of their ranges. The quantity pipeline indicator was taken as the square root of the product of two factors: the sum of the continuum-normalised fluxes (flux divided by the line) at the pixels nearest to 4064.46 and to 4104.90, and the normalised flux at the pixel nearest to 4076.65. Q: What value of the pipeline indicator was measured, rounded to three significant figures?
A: 1.45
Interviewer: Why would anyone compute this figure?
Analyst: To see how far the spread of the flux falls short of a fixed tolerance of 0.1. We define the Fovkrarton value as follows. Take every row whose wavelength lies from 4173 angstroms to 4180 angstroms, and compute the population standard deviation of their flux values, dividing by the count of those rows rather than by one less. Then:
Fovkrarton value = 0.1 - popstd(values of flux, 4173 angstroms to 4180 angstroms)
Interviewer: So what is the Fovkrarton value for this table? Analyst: -0.7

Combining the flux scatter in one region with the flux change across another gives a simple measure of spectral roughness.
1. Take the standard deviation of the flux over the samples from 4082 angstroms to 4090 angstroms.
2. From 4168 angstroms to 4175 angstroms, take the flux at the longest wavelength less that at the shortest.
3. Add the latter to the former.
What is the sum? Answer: 1.2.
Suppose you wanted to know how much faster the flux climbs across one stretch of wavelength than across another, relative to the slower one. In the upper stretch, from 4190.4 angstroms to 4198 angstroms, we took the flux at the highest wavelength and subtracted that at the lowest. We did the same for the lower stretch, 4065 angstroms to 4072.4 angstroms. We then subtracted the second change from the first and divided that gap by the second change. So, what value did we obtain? 0.36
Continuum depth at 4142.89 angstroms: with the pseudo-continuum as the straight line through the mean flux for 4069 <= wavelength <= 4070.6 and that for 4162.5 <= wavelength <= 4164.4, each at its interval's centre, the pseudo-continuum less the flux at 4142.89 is 1.8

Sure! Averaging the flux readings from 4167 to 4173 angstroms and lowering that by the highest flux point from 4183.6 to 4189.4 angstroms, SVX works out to -1.3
